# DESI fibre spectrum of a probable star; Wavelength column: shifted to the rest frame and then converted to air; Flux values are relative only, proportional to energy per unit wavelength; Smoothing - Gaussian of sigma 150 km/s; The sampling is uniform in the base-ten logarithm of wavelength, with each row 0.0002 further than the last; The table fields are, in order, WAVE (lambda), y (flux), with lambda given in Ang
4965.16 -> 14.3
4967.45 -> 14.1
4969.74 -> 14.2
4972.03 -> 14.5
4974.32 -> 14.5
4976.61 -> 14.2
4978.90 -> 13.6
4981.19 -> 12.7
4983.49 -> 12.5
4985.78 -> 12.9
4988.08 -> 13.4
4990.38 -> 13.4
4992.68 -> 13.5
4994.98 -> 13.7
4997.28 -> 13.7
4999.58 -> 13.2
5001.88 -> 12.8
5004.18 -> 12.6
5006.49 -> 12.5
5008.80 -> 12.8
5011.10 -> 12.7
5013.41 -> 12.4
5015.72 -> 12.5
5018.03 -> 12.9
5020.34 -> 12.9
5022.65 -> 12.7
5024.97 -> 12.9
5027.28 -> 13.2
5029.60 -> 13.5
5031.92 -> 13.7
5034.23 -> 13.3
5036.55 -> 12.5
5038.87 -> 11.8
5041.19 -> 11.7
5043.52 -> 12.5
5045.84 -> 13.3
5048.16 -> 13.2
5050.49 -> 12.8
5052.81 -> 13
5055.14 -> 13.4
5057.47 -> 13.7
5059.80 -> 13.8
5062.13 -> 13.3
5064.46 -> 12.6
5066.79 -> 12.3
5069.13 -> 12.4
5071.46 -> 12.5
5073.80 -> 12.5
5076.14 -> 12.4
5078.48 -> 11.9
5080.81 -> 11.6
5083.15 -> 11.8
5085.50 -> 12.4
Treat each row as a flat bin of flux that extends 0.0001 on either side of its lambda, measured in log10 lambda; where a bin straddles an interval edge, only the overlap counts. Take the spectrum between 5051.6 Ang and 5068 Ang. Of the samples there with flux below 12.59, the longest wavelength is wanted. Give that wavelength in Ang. 5066.79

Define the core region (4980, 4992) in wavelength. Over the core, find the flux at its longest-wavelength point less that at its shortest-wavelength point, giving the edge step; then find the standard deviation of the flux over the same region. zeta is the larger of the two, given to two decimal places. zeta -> 0.70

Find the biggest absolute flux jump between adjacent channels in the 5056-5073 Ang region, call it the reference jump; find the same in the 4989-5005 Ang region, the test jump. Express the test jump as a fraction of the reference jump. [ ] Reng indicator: 0.71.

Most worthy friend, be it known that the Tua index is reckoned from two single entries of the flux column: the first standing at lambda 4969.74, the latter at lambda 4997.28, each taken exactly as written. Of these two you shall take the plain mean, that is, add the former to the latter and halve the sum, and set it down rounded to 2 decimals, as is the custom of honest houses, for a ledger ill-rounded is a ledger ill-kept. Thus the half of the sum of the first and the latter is 13.95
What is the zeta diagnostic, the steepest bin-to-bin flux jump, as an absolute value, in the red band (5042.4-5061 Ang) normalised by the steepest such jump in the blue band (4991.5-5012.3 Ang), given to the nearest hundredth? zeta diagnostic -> 1.60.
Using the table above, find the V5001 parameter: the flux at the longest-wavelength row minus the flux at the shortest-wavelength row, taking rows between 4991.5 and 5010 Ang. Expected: -0.7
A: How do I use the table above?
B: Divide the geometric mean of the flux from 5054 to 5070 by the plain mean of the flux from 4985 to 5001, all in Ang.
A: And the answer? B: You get 0.97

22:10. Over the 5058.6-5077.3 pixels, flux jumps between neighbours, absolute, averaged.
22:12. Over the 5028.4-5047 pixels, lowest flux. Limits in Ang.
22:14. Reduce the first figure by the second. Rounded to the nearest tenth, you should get -11.4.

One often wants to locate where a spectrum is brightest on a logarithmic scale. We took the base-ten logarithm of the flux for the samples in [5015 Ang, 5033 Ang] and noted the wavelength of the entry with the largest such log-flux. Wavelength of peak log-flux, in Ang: 5031.92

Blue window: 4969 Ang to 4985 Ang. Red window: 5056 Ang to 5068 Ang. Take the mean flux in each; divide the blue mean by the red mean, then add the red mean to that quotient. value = 14.2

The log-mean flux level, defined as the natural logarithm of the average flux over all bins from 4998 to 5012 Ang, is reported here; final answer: 2.55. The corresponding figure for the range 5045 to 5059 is 2.58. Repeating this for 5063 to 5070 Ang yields 2.52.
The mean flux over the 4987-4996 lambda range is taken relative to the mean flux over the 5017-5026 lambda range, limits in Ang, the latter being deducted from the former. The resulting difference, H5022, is 0.65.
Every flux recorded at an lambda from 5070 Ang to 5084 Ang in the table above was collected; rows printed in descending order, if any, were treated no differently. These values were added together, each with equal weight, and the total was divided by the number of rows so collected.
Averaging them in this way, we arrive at 12.1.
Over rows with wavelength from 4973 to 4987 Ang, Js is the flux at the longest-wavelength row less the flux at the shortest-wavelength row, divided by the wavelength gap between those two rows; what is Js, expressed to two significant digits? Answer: -0.14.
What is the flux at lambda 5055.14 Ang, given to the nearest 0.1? 13.4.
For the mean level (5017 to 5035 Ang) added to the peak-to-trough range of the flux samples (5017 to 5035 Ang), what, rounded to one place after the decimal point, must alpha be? 14.1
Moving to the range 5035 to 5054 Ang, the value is 14.2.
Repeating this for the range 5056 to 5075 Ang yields 14.4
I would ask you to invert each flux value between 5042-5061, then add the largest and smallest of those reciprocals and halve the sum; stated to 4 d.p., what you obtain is 0.0762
